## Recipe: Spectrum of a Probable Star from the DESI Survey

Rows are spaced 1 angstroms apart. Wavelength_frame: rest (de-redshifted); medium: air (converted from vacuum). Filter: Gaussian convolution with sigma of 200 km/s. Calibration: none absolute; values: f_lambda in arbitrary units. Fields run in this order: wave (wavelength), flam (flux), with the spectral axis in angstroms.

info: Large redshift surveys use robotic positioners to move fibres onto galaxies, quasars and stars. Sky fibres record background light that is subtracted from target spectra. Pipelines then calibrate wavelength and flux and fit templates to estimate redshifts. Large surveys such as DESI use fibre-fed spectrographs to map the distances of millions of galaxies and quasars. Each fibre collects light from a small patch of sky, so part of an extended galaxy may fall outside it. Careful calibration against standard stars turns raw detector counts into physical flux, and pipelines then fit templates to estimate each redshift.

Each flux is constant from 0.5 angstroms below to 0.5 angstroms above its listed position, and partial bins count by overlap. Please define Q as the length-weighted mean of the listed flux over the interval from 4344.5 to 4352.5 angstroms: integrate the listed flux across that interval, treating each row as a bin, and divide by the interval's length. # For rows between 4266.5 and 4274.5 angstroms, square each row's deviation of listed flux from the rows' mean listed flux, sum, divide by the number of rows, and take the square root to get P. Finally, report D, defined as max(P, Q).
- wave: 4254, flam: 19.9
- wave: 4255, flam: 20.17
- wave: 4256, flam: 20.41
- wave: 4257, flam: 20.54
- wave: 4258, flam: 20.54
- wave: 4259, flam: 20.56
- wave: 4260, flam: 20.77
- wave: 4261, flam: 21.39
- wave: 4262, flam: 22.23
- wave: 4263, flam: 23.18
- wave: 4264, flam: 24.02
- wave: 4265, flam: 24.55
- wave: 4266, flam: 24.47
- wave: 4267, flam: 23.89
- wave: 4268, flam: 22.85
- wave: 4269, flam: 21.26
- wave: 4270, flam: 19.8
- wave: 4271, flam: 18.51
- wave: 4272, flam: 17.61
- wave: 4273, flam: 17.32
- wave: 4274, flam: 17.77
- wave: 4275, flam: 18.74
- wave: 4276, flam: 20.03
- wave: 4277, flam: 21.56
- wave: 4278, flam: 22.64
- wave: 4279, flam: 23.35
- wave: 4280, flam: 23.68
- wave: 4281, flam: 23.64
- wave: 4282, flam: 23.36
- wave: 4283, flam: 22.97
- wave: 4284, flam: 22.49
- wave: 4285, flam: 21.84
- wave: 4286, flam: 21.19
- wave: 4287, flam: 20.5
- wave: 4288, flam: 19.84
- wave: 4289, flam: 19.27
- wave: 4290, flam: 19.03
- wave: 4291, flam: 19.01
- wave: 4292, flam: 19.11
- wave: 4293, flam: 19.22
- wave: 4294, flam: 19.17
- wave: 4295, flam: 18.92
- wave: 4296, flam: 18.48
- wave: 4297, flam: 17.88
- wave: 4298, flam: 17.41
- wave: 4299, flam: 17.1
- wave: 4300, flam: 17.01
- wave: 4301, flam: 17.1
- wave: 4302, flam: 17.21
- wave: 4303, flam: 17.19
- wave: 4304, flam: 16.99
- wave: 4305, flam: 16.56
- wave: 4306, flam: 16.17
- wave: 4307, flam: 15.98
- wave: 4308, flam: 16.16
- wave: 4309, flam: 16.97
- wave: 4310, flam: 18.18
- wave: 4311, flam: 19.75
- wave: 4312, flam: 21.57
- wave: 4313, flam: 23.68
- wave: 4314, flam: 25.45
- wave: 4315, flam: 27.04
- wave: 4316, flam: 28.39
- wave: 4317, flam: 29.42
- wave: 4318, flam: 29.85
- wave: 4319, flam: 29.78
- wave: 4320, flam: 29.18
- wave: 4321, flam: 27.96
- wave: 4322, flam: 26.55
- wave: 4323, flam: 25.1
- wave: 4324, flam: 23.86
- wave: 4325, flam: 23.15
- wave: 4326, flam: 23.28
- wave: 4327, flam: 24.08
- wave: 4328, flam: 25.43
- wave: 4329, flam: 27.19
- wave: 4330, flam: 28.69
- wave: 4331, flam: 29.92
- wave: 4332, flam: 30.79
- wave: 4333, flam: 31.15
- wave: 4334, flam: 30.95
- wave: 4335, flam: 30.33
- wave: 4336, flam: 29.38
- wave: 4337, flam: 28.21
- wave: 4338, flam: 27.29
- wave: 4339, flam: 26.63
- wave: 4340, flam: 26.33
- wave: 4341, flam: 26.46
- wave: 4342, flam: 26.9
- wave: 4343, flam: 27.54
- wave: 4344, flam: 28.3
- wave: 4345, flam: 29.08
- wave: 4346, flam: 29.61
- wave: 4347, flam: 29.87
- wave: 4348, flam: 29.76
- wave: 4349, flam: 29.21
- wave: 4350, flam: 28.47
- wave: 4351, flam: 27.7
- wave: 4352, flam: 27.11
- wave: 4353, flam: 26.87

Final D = 28.9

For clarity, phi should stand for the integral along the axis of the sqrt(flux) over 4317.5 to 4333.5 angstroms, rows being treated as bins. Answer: 83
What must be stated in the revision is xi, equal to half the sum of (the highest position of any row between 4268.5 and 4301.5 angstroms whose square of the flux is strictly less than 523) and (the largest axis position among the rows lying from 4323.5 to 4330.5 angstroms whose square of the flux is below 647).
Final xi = 4314.5 angstroms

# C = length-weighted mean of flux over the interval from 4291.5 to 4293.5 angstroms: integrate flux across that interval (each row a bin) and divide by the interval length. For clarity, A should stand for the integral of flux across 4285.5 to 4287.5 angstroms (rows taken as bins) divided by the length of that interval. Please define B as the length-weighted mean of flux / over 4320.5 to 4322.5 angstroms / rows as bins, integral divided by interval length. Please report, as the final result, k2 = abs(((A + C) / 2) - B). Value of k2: 7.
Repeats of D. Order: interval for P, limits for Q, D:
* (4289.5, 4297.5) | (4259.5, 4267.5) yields 23.1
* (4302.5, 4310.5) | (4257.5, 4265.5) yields 22.2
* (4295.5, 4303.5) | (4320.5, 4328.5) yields 24.9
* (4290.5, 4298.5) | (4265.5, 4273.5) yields 20.7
